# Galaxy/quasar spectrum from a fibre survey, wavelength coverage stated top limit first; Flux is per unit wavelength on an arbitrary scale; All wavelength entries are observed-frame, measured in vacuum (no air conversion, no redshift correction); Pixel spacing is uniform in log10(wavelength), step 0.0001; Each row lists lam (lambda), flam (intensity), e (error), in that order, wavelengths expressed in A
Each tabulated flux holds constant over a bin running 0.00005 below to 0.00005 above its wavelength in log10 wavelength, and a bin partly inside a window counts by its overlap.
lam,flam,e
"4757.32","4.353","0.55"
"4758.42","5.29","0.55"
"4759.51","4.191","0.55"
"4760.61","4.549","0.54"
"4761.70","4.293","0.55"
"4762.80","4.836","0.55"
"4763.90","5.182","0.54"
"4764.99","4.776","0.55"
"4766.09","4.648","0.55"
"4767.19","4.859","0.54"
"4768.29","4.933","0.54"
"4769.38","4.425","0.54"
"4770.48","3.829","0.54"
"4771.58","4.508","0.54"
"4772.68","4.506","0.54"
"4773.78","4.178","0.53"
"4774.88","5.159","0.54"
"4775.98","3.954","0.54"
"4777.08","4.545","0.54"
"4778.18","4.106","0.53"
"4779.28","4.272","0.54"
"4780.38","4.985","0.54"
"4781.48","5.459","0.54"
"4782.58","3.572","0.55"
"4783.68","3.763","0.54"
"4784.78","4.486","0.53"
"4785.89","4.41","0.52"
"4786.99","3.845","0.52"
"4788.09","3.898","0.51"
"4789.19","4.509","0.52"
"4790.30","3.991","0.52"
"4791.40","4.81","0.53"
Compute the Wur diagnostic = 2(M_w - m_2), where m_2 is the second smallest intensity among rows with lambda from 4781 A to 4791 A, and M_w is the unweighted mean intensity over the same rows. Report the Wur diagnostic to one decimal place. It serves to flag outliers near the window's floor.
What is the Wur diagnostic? 0.9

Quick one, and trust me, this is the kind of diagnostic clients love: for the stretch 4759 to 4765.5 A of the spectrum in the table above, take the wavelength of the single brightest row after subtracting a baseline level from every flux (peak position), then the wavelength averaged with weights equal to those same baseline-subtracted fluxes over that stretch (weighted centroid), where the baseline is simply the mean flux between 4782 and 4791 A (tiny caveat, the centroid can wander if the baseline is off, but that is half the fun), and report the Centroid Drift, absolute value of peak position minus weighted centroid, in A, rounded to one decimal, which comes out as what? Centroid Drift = 0.8 A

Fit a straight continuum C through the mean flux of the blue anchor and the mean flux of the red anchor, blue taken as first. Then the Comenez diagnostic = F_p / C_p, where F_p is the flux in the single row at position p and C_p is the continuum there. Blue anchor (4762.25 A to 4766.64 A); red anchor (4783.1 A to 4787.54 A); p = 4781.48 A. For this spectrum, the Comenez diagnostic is 1.28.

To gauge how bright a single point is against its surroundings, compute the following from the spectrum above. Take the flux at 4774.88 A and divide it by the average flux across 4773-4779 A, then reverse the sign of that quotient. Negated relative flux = -1.176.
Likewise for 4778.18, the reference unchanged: -0.936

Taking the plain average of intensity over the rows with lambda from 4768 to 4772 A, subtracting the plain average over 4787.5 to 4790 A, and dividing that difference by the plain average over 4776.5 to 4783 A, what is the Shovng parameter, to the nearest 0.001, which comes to 0.049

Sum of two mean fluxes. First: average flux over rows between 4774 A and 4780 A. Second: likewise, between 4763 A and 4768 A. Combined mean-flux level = 9.27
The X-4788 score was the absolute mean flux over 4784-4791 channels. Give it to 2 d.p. 4.19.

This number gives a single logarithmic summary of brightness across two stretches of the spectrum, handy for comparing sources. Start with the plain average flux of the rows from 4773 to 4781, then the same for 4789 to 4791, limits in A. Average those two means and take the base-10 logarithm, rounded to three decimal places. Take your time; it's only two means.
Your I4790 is 0.639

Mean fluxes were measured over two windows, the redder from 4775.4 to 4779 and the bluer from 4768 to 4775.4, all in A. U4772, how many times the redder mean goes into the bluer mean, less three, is -1.93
